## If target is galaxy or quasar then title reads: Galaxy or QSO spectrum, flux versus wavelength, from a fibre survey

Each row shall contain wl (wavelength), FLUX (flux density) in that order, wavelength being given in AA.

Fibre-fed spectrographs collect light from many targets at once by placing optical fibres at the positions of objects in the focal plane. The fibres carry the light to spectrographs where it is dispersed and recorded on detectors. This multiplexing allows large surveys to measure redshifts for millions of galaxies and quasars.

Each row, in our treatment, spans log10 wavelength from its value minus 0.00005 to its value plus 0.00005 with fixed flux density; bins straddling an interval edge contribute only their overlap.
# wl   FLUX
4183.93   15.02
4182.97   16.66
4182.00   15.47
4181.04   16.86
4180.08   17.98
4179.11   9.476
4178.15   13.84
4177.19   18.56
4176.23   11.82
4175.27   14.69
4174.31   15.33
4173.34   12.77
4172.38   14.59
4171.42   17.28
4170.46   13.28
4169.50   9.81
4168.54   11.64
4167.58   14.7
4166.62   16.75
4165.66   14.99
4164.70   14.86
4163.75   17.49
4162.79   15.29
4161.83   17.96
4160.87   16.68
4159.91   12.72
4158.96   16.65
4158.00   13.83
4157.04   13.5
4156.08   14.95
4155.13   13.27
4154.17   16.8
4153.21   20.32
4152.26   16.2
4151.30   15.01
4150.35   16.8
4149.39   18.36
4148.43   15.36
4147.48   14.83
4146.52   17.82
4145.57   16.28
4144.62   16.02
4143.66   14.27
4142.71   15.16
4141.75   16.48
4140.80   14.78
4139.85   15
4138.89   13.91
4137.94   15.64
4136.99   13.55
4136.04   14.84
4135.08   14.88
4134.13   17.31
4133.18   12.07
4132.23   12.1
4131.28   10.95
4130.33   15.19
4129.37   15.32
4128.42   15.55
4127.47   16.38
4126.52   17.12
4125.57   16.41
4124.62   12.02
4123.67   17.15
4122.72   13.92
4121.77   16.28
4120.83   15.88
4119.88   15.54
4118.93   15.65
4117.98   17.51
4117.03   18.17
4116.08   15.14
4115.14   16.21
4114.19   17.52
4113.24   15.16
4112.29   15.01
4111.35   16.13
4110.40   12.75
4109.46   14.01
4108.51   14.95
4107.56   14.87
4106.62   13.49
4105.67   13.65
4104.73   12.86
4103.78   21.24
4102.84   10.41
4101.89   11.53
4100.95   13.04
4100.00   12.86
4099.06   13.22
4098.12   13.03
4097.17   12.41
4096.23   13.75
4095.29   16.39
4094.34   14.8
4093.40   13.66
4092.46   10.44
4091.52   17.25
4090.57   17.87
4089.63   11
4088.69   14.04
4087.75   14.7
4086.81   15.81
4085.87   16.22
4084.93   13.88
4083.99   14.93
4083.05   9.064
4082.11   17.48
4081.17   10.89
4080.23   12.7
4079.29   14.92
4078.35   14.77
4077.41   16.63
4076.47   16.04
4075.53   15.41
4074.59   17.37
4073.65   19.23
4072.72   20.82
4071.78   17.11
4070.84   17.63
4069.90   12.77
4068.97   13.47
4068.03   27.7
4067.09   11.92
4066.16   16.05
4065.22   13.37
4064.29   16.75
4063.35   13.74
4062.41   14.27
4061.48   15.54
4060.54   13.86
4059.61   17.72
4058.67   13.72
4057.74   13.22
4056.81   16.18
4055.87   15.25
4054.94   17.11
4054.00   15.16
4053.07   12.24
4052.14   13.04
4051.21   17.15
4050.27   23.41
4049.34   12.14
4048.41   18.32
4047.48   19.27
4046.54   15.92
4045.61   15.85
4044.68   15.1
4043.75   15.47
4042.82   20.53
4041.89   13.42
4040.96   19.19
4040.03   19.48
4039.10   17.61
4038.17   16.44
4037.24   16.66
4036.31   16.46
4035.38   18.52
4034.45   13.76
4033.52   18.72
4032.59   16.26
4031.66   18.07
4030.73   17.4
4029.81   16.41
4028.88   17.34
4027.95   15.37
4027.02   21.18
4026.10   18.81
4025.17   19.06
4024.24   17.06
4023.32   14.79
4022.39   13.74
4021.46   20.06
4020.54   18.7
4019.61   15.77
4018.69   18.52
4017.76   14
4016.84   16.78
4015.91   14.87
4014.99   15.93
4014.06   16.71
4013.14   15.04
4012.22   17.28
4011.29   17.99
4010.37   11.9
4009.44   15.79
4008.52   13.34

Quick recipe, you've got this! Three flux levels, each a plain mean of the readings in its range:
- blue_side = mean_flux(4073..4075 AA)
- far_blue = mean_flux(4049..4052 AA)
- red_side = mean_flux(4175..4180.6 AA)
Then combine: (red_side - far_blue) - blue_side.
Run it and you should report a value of -21.5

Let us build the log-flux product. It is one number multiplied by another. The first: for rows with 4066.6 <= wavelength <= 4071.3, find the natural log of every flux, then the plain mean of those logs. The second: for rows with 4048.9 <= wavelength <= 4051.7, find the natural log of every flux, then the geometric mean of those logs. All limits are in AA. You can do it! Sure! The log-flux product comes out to 7.79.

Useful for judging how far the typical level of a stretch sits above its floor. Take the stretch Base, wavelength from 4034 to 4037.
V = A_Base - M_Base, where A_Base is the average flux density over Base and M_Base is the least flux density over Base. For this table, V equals 2.5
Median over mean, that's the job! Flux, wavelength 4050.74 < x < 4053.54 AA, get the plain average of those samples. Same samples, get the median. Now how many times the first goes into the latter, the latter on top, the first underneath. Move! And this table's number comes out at 0.92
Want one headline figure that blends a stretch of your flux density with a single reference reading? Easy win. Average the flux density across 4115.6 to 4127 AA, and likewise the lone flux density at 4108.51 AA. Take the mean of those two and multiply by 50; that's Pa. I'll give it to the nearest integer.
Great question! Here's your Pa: 771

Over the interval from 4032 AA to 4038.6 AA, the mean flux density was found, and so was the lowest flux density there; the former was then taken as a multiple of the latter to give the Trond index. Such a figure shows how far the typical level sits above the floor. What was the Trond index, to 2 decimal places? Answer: 1.21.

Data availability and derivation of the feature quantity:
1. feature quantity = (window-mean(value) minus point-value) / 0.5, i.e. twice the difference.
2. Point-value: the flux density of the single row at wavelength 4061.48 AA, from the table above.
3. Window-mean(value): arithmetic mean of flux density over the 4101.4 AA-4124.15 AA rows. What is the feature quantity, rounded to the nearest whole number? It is -1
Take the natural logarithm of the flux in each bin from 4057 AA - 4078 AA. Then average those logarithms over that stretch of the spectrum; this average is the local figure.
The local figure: 2.76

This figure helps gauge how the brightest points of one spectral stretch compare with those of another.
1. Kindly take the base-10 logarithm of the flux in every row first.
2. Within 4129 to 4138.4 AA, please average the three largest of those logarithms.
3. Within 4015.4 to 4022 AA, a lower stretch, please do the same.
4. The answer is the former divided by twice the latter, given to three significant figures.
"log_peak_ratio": 0.471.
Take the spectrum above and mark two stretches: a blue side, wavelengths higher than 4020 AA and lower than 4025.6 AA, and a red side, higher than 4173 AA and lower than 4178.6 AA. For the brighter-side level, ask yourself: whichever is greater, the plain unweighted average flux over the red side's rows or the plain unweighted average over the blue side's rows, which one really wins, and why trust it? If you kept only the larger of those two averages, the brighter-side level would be 17.2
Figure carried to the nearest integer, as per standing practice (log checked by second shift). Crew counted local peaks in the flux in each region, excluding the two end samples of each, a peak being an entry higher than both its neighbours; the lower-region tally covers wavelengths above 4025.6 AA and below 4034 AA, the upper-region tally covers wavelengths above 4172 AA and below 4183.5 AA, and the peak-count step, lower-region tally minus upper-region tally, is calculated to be 0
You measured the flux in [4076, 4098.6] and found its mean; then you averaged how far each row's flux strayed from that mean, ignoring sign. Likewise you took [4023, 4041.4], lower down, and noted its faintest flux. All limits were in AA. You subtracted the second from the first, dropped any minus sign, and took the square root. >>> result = 3.45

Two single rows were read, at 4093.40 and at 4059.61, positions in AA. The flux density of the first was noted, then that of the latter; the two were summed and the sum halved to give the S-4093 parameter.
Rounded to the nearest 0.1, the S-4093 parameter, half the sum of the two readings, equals 15.7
